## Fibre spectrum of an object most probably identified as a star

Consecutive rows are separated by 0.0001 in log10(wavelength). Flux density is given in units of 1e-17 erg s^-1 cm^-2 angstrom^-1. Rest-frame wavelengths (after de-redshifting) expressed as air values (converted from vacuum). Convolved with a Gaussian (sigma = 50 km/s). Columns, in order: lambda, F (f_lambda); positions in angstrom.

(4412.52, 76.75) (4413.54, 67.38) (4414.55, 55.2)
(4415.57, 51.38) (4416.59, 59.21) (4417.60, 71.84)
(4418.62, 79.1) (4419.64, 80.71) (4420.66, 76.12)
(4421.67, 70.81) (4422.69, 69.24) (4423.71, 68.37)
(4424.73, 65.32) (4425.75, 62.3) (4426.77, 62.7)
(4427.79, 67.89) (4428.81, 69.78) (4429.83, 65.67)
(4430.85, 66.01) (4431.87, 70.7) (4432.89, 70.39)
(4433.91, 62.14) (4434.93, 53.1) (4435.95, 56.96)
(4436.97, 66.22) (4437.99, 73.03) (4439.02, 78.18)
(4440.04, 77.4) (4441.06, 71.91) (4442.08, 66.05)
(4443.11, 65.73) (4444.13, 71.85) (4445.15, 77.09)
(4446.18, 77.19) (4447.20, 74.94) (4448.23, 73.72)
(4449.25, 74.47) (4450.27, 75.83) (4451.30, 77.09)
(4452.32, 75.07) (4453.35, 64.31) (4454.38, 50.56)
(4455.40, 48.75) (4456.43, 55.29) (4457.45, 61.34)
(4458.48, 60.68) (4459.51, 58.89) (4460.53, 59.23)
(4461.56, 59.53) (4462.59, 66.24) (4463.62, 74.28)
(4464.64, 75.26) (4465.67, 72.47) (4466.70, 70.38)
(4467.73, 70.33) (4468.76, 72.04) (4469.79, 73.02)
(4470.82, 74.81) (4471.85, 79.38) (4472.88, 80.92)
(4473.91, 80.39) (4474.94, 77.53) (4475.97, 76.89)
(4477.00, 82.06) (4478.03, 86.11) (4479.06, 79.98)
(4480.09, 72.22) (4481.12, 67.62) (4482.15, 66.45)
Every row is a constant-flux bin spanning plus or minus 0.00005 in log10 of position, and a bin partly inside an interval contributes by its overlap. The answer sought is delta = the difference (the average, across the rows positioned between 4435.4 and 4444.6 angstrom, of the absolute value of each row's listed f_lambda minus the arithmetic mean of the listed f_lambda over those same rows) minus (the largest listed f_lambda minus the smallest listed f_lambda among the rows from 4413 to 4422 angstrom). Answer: -24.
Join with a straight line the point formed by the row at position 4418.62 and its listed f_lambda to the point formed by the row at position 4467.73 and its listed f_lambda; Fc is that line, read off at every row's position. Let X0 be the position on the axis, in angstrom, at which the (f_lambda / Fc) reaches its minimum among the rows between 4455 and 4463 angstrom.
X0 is 4455.40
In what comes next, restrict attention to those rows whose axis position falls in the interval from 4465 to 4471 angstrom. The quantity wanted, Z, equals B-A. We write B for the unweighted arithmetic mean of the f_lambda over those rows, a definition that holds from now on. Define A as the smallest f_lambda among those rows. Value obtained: 2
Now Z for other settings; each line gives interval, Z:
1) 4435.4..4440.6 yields 13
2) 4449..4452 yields 1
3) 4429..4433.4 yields 3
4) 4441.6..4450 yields 7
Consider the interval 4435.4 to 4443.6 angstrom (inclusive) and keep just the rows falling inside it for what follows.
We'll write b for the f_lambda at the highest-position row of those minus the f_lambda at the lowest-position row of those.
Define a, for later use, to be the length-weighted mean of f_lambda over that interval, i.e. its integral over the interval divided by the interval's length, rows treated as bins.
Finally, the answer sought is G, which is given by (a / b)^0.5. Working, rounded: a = 69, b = 9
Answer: 2.8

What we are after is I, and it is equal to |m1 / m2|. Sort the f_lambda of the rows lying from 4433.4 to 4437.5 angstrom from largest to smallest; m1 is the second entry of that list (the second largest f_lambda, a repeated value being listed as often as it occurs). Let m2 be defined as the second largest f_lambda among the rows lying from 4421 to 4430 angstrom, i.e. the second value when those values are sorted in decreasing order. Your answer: 0.89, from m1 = 62.14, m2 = 69.78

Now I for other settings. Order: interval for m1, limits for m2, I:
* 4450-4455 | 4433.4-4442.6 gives 0.98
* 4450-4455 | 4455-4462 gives 1.25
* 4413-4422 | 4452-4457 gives 1.23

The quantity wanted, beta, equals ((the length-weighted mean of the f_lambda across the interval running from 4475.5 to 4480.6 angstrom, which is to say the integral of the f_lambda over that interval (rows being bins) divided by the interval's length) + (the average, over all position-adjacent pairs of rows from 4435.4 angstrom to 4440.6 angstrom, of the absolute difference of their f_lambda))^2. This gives 7234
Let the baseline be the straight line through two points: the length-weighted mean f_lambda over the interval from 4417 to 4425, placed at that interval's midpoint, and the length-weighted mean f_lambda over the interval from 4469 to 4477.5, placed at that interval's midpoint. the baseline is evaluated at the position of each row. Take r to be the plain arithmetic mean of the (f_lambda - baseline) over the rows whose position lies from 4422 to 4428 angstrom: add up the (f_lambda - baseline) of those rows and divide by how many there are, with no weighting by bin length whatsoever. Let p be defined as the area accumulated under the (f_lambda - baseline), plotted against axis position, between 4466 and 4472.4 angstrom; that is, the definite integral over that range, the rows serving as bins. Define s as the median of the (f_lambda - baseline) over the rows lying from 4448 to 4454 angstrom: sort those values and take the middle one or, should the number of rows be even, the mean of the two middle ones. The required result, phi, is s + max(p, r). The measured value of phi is -8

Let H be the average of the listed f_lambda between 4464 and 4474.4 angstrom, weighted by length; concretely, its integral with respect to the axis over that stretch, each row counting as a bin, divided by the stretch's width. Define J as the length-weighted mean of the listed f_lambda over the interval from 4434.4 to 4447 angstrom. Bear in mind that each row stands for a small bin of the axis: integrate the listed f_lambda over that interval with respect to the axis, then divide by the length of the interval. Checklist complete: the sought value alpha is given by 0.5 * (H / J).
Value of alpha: 0.54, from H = 75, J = 70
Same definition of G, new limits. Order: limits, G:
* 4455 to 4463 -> 1.8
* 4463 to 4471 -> 11.7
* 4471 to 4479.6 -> 11.6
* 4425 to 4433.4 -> 2.9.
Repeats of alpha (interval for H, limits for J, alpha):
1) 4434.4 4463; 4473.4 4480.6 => 0.42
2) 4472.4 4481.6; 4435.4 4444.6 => 0.56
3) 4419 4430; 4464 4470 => 0.48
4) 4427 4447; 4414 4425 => 0.51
